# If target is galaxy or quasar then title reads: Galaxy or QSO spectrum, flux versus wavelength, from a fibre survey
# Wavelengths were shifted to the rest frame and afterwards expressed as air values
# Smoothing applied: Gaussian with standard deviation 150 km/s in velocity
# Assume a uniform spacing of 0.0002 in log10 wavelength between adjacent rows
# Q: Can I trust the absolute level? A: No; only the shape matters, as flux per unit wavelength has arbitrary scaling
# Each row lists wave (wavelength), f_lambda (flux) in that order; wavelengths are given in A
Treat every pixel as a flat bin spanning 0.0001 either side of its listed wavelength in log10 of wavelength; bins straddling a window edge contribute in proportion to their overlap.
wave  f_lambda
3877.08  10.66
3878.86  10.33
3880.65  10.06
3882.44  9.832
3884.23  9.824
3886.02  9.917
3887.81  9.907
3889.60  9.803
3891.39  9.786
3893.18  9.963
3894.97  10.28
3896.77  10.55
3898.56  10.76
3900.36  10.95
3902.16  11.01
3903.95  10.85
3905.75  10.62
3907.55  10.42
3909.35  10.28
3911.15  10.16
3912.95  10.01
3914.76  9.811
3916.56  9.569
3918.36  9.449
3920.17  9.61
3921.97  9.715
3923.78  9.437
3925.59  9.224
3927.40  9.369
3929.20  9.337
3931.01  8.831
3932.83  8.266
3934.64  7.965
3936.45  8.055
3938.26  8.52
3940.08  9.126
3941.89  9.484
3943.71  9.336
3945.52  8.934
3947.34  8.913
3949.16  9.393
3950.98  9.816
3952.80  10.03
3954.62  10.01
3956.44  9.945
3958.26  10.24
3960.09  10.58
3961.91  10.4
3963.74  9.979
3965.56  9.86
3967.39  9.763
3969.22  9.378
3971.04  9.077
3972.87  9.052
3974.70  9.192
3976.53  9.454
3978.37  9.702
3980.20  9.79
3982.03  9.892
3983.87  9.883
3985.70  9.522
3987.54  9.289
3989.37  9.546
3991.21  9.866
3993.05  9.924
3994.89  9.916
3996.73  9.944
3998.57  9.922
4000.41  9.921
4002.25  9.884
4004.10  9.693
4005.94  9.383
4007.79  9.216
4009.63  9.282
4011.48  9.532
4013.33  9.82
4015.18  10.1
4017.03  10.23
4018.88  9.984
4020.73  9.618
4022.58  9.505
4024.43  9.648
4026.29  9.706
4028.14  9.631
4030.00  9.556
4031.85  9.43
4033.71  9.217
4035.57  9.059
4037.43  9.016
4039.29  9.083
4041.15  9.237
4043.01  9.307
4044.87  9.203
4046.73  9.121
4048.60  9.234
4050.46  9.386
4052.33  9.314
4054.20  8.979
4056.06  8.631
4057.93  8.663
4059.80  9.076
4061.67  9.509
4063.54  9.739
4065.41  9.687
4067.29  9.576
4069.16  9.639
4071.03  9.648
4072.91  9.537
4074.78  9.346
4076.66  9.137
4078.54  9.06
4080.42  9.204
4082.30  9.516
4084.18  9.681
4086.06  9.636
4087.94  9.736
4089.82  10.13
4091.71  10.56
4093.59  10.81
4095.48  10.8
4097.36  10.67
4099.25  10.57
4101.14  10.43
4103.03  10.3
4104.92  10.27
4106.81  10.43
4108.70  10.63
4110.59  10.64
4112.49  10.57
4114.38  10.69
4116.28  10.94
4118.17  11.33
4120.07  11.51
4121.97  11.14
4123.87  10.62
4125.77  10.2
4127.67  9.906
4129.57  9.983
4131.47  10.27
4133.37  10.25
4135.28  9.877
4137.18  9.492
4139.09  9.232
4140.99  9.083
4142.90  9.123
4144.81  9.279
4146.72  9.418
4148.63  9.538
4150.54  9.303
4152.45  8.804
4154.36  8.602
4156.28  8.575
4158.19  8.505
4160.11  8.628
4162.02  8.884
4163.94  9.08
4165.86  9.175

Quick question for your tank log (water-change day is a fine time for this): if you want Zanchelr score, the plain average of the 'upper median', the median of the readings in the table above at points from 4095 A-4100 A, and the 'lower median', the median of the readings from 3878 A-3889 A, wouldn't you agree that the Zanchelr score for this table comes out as 10.29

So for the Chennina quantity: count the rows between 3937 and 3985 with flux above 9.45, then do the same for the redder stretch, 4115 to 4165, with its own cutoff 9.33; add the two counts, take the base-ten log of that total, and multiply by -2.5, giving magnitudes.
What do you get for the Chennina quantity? -3.69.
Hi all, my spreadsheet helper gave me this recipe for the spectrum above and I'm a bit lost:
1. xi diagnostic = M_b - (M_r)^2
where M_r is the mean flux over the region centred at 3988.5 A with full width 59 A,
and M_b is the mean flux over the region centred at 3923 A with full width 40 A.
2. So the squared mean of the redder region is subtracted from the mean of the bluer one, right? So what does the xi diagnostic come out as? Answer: -85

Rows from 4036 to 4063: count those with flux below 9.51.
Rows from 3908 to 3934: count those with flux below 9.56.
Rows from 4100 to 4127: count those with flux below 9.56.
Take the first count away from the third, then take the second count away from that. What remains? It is -21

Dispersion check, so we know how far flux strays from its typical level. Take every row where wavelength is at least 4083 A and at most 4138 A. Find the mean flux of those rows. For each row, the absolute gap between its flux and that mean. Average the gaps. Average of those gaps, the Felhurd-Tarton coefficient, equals 0.4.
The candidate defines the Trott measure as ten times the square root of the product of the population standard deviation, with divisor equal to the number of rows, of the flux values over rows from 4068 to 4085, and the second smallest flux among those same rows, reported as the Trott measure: 14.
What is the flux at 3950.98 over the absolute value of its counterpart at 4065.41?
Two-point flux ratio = 1.01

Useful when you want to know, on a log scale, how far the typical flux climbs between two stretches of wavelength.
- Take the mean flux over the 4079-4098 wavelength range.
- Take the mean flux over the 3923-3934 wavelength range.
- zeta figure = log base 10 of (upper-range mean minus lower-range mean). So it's 0.00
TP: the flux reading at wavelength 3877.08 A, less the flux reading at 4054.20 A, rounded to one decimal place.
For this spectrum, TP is 1.7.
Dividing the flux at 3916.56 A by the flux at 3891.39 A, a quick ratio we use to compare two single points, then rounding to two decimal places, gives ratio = 0.98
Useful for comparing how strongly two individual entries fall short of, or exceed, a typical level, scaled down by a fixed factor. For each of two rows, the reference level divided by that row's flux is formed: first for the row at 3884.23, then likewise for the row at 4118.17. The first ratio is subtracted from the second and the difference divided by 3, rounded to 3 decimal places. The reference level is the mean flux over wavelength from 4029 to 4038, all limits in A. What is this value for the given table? -0.042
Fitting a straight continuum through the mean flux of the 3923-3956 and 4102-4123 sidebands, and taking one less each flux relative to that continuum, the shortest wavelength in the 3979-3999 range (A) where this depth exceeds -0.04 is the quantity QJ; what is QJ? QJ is 3980.20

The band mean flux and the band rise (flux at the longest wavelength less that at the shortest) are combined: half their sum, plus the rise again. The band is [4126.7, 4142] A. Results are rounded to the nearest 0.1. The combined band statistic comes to 3.6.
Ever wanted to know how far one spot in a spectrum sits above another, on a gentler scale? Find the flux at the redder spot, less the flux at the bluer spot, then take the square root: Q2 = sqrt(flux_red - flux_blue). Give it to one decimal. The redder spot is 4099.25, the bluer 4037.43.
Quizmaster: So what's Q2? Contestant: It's 1.2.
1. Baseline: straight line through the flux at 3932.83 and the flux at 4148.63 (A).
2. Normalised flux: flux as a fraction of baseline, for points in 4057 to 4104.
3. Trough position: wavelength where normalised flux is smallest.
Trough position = 4057.93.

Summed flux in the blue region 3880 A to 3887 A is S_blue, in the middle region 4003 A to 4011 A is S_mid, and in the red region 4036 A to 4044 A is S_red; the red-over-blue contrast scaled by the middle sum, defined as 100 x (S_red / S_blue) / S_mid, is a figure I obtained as 2.46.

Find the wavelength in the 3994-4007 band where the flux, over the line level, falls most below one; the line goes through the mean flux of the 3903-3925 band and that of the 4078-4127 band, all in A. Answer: 4005.94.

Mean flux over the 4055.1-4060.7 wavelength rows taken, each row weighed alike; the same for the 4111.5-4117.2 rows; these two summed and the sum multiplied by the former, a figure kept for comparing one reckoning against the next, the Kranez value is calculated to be 172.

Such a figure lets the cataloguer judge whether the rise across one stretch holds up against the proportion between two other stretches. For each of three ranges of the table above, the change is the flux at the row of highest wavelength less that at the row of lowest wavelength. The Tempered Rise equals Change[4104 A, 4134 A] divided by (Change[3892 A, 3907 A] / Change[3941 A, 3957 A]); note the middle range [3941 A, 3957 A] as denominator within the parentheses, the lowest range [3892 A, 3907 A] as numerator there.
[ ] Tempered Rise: -0.01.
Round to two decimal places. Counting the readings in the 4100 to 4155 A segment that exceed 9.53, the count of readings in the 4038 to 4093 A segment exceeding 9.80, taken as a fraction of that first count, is 0.10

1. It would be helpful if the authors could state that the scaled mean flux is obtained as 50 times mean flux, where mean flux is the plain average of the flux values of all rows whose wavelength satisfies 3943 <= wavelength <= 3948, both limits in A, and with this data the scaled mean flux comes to 453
